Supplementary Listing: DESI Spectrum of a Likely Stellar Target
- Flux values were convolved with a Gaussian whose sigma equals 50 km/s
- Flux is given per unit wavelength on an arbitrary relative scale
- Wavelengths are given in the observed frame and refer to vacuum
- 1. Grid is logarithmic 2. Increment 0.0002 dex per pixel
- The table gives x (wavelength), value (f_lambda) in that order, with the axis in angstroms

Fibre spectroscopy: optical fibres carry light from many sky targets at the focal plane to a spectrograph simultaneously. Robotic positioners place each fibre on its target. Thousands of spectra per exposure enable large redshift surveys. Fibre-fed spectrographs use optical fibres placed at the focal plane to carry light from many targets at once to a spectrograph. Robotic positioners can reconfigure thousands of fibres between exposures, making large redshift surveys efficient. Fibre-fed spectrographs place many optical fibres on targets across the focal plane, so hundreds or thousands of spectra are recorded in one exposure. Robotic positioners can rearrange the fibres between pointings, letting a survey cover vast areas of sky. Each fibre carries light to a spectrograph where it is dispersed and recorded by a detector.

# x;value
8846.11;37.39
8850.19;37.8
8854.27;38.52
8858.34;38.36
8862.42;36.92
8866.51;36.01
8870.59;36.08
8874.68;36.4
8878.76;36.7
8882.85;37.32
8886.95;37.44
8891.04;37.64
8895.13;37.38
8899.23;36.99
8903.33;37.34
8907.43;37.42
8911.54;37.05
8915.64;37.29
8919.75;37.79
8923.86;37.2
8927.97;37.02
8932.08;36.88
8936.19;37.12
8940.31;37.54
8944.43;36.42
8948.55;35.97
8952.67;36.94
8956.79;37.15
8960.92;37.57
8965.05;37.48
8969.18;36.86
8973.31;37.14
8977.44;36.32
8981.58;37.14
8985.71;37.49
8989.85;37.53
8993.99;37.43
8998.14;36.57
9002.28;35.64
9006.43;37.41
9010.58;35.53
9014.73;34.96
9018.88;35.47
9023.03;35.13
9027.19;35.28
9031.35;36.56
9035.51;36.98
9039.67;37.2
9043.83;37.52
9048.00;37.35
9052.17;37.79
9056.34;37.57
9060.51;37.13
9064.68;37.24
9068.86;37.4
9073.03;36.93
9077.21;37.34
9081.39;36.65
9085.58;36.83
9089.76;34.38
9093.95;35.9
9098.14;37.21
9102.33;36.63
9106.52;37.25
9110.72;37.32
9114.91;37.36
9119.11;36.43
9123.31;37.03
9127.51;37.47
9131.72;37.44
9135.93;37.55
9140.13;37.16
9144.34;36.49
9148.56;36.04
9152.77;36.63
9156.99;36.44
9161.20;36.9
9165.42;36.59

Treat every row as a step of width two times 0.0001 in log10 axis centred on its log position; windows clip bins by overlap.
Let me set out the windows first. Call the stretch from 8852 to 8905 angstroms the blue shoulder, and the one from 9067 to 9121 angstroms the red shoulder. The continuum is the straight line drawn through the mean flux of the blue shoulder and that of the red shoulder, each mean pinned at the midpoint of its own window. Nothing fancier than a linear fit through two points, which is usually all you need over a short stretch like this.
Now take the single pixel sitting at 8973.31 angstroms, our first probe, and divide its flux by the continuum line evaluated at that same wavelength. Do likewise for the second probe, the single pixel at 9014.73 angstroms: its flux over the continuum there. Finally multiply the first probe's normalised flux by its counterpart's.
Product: 0.95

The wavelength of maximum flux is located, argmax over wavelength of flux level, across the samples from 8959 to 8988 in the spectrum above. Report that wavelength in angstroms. 8960.92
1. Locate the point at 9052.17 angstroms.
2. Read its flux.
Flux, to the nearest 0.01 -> 37.79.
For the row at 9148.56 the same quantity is 36.04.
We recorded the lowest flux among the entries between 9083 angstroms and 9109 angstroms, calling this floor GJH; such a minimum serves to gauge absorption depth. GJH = 34.38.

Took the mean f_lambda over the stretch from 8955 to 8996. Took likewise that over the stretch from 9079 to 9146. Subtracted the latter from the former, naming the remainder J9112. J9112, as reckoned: 0.39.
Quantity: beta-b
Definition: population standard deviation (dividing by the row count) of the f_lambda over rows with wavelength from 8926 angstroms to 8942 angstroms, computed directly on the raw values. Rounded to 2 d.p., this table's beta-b 0.25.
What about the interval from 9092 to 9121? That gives 0.52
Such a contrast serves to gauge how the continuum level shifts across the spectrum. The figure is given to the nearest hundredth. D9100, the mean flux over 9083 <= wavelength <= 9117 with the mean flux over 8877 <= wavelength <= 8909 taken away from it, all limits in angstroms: -0.67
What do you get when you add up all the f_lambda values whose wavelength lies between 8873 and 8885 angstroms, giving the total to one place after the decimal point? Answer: 110.4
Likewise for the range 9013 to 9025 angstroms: 105.6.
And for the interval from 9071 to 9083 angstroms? 110.9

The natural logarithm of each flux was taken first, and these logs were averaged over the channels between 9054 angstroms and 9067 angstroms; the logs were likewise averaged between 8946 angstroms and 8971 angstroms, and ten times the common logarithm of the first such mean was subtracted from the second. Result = -1.98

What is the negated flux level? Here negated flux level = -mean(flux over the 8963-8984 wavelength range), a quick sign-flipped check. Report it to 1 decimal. -37.0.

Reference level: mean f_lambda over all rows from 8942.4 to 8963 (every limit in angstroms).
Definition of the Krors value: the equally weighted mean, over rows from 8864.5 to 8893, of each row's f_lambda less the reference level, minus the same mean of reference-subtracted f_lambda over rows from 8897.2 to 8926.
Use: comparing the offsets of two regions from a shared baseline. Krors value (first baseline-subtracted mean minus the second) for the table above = -0.50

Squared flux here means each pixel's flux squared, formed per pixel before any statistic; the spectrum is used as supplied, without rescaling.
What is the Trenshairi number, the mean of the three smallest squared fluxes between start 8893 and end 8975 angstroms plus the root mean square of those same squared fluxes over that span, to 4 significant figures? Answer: 2705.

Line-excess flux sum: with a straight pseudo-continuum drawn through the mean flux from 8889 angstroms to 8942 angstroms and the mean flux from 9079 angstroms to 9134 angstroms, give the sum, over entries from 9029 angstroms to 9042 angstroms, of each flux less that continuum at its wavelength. 0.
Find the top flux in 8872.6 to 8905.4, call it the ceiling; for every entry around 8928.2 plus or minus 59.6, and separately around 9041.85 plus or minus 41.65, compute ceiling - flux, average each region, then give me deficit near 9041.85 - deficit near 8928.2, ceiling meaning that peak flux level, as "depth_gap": 0.42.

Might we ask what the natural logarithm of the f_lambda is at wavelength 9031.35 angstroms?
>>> 3.60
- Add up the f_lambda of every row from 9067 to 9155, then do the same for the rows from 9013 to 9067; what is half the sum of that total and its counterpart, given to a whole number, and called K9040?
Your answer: 625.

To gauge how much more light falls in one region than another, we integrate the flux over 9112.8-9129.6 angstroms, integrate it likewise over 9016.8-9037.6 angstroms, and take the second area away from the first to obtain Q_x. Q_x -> -123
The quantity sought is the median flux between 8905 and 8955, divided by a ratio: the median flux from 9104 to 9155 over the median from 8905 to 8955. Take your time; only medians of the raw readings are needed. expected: 37.0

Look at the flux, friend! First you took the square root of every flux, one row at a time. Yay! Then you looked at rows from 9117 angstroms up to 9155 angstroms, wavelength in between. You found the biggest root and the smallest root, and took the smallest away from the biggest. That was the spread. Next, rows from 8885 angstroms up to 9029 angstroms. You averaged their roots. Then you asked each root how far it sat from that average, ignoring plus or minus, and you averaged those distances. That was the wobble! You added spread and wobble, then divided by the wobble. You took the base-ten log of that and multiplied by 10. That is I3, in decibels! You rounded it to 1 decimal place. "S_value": 5.3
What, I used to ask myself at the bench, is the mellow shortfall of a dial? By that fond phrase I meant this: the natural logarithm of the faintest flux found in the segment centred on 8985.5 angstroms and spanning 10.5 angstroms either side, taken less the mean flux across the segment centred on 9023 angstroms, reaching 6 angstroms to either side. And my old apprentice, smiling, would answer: -31.70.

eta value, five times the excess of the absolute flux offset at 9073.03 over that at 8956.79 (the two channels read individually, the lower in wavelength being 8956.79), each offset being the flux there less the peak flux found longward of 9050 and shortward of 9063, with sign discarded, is 1.1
